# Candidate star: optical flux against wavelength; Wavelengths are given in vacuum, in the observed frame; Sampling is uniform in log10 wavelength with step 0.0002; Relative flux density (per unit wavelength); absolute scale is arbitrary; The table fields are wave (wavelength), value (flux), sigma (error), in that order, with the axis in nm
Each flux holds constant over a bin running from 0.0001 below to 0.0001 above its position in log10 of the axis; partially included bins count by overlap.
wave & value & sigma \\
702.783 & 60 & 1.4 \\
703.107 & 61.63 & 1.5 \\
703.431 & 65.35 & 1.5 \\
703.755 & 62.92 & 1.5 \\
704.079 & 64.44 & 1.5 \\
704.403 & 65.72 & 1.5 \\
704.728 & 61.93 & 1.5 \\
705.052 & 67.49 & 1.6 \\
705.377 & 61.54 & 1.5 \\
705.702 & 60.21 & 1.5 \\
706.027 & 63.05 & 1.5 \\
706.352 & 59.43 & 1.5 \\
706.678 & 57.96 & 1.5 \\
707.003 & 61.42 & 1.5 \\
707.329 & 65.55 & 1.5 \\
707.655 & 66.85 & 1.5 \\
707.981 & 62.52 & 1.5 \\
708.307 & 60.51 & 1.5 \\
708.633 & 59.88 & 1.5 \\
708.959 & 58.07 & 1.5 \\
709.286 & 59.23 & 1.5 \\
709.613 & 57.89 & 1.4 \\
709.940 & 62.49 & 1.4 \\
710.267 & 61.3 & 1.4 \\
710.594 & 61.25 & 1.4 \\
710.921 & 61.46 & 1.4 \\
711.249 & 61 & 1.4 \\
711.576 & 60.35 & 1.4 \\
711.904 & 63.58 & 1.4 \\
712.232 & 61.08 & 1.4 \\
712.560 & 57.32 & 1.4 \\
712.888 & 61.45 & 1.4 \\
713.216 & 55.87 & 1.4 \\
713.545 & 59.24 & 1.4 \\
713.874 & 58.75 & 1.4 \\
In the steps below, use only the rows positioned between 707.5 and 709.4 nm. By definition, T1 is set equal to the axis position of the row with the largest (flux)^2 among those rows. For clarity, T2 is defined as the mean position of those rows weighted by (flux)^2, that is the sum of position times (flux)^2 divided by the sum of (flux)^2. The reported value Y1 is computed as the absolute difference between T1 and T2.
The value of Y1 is 0.77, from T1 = 707.655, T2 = 708.42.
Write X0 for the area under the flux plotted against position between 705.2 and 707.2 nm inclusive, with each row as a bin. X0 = 121.4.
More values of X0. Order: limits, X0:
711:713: 121.6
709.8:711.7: 116.5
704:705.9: 120.7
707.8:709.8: 119.6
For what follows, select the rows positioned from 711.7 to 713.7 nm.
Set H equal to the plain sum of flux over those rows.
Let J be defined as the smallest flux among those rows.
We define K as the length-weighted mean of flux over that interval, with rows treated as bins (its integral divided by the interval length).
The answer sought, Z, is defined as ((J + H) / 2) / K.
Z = 3.47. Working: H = 358.5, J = 55.87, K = 59.8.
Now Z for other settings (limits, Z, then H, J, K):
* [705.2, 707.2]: 3.47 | 363.6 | 57.96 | 60.7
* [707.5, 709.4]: 3.47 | 367.1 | 58.07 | 61.2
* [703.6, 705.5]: 3.48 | 384.0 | 61.54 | 64.1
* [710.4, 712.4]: 3.49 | 368.7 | 60.35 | 61.5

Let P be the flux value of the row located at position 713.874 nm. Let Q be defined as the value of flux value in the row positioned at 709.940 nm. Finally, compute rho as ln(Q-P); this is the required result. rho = 1.3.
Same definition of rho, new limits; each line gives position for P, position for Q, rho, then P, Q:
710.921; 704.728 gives -0.8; 61.46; 61.93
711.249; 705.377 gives -0.6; 61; 61.54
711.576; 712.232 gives -0.3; 60.35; 61.08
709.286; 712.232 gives 0.6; 59.23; 61.08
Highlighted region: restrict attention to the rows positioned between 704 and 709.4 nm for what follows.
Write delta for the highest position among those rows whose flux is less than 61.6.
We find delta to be 709.286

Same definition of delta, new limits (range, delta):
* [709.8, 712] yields 711.576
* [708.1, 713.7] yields 713.545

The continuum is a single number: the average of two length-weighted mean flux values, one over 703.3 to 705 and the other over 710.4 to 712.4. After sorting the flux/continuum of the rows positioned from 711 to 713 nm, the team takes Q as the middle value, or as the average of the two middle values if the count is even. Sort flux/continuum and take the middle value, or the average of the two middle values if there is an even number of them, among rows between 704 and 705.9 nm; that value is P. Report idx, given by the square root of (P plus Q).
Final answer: 1.41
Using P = 1.005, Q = 0.971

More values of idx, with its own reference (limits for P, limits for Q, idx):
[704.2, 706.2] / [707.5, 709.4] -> 1.40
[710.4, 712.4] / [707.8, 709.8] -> 1.39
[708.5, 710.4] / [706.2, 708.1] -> 1.39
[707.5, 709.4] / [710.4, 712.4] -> 1.39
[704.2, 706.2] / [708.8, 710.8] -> 1.40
